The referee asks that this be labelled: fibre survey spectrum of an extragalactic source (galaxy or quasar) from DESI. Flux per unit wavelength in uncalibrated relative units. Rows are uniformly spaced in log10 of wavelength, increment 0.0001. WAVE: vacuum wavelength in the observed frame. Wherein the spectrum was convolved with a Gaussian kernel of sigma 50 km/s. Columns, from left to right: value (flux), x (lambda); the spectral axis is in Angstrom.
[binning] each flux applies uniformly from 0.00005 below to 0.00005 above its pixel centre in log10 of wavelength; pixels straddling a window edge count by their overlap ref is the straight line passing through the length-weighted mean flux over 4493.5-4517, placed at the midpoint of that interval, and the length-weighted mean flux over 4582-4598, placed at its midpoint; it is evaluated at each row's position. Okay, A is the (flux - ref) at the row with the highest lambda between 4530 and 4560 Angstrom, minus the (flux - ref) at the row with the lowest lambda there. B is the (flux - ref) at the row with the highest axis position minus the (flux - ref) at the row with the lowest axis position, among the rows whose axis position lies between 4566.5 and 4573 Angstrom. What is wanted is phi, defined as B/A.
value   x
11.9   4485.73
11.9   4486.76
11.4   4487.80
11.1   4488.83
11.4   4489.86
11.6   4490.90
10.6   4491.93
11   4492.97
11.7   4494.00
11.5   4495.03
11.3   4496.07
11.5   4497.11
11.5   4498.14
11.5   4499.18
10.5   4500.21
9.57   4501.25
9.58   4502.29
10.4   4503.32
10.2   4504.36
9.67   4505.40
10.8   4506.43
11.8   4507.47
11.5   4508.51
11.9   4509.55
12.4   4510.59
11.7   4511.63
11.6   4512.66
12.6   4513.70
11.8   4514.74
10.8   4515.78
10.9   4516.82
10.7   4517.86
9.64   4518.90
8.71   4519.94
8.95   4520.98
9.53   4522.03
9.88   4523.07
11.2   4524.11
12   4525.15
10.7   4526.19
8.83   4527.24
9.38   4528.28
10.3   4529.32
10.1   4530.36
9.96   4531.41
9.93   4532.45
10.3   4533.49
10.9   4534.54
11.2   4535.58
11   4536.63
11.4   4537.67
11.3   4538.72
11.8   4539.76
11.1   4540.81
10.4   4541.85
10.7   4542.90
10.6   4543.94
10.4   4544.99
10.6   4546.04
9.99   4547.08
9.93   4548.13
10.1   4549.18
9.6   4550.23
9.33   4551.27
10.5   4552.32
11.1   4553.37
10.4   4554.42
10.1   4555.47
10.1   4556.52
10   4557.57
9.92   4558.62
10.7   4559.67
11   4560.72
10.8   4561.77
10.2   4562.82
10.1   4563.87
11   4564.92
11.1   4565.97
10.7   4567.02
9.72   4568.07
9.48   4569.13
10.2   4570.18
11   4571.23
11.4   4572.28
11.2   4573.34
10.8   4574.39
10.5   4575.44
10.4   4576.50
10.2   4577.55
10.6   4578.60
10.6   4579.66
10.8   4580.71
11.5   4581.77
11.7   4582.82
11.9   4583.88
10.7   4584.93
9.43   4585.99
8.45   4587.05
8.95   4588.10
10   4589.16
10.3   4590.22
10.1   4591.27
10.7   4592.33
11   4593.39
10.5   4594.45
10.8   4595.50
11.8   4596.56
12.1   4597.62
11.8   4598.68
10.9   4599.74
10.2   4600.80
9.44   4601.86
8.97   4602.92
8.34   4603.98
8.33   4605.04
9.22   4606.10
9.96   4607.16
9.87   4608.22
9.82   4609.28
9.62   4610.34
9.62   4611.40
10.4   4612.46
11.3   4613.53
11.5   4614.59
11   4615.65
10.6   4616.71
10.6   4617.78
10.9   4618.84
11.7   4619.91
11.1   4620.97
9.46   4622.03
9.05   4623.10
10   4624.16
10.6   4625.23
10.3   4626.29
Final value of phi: 0.9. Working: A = 0.8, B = 0.7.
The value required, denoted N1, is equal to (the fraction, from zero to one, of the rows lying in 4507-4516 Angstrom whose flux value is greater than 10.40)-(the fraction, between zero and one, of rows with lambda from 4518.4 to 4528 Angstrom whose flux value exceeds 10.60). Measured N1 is 0.7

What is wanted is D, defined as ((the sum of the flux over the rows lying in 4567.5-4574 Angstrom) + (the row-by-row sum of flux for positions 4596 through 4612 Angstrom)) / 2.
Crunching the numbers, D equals 106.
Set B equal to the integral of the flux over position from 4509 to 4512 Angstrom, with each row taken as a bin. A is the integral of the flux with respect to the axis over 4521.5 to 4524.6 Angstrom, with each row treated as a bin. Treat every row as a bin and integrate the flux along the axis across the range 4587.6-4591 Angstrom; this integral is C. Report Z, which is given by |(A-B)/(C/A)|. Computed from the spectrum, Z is 4.2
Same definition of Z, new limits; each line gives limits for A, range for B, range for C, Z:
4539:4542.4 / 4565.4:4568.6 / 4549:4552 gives 5.4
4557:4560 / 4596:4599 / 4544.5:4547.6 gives 4.9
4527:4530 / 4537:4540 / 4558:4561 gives 5.1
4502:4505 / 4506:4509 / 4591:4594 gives 3.7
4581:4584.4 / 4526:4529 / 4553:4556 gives 13.6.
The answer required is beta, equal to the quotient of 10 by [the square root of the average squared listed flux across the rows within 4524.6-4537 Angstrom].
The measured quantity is 0.96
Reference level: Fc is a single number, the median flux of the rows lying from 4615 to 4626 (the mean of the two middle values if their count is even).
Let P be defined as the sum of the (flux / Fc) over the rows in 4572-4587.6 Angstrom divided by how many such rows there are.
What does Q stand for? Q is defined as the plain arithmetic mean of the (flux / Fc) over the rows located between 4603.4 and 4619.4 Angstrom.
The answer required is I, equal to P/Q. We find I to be 1.06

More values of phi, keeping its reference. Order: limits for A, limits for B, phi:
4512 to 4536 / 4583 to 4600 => 3.7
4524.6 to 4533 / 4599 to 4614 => -0.2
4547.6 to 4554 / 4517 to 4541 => 0.5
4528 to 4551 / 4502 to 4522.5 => 0.2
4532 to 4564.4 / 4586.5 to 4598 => 9.5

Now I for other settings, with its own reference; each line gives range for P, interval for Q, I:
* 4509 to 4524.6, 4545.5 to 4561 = 1.06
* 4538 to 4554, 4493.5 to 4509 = 0.97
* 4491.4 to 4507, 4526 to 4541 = 1.02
